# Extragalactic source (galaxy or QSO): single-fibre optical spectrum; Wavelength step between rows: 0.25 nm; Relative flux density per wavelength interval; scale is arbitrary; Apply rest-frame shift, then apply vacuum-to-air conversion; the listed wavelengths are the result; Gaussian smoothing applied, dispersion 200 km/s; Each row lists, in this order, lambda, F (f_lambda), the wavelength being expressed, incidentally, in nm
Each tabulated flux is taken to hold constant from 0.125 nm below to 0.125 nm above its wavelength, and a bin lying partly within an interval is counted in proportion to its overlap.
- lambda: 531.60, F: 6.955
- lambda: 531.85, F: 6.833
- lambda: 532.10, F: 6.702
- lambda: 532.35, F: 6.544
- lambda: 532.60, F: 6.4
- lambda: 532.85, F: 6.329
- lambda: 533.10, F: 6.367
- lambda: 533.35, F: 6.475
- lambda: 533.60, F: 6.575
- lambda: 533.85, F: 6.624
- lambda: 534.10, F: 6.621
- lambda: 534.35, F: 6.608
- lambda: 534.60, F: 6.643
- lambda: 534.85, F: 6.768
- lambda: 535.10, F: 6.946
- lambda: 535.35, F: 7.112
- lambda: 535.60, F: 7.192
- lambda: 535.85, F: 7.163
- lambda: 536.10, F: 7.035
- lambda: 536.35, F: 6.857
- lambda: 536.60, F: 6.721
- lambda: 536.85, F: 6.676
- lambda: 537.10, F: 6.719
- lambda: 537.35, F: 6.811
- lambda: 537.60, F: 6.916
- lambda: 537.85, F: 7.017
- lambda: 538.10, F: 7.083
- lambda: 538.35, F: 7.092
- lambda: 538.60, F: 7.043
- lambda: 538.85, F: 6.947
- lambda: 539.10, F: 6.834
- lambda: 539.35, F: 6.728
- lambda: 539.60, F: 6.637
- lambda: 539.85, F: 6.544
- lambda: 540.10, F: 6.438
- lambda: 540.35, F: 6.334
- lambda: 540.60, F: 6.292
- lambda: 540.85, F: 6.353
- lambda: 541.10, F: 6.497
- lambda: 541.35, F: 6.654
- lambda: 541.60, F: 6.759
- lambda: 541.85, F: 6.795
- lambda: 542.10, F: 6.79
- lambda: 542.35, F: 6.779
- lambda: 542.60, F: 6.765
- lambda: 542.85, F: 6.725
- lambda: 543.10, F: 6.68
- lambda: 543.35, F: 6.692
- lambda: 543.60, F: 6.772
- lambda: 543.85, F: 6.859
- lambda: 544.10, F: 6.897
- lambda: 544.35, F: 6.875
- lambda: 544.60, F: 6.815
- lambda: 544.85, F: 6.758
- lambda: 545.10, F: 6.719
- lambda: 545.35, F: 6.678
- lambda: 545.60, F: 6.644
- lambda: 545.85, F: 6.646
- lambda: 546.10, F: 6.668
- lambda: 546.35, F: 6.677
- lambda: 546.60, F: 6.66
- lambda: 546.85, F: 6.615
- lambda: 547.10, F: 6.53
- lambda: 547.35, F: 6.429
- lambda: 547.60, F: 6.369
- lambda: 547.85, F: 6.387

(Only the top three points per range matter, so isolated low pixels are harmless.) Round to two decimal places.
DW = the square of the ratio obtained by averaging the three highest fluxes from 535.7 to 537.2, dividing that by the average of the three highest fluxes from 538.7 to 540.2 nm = 1.05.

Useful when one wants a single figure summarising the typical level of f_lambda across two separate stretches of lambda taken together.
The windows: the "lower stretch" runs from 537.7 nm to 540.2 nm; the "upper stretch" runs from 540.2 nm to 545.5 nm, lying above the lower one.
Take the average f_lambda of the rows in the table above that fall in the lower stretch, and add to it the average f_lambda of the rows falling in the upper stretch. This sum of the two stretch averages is 13.5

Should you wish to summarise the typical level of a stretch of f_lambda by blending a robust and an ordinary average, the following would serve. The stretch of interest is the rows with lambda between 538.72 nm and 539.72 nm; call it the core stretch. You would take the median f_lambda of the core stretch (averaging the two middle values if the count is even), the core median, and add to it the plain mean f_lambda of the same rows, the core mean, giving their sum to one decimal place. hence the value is 13.6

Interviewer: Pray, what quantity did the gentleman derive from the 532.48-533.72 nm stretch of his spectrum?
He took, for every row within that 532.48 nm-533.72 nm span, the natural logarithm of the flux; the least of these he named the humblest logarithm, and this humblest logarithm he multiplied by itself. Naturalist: 3.40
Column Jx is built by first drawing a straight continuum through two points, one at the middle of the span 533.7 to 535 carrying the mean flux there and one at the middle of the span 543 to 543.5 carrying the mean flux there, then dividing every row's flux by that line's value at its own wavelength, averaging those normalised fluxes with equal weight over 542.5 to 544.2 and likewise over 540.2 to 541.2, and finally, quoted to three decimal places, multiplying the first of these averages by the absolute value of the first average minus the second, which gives 0.059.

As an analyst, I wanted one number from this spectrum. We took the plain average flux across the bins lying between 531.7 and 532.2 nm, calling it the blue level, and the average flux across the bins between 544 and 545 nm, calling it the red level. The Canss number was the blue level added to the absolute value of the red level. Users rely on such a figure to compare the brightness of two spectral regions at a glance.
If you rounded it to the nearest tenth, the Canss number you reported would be 13.6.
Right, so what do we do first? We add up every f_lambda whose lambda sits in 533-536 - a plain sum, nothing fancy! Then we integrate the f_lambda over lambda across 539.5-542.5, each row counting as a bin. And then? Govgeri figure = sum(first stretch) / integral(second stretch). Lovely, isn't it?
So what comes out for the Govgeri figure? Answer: 4.11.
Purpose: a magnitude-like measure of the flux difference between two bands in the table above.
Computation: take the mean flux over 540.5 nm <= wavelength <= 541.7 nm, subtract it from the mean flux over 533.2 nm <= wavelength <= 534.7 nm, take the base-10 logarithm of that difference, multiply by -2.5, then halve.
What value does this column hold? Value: 1.4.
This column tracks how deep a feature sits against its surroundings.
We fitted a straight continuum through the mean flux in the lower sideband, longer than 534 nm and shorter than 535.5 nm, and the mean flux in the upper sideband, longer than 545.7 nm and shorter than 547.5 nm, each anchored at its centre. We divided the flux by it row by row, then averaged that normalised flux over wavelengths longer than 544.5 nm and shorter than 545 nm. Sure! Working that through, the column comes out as 1.02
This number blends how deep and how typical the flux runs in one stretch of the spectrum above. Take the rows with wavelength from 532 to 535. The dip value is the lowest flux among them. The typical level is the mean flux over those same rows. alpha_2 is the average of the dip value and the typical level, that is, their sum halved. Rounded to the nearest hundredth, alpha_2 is 6.44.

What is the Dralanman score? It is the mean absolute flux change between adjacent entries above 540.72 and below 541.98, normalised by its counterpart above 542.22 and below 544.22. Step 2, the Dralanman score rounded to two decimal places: 2.45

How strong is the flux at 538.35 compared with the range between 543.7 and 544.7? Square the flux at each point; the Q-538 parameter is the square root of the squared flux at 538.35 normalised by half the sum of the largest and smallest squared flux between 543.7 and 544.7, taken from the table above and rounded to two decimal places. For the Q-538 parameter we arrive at 1.03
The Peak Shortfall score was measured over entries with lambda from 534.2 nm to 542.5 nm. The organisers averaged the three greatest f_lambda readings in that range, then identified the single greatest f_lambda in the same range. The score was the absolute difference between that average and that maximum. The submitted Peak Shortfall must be 0.0363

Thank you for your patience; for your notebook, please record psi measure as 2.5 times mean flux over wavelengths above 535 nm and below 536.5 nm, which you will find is 17.6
